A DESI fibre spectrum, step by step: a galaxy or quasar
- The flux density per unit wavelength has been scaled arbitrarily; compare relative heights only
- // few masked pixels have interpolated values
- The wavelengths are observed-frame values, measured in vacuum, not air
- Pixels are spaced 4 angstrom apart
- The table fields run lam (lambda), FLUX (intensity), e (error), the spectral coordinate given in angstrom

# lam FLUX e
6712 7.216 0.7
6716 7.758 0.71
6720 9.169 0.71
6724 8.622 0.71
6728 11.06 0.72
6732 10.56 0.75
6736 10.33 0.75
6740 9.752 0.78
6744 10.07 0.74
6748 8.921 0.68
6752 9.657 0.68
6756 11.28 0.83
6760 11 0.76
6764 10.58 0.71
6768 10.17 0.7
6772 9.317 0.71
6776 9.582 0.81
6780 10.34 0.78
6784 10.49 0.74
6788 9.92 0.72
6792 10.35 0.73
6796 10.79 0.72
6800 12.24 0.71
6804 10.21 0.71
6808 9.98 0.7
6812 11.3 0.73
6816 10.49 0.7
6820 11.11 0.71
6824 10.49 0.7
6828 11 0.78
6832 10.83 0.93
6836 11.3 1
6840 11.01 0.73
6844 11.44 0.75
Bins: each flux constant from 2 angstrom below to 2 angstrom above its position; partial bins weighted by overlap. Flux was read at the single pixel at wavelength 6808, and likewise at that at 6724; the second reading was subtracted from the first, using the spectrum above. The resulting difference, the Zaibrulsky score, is 1.4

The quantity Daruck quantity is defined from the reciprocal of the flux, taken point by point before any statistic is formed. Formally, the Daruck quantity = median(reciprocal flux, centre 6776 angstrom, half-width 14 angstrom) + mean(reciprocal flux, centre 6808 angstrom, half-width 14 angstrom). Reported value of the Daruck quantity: 0.1907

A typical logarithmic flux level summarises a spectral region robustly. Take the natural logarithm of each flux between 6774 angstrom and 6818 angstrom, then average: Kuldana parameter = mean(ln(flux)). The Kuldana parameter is 2.35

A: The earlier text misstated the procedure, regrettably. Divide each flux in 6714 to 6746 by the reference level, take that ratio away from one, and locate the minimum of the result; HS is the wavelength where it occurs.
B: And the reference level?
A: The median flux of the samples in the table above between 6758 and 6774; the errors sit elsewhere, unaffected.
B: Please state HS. 6728 angstrom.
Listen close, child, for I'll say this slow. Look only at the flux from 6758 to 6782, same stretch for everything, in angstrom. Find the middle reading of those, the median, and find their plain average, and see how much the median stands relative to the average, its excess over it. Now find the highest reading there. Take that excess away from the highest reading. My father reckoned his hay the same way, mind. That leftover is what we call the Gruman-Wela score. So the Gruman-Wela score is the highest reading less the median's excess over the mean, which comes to 10.9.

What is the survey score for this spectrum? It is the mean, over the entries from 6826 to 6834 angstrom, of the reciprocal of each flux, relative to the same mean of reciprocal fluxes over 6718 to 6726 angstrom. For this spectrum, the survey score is 0.814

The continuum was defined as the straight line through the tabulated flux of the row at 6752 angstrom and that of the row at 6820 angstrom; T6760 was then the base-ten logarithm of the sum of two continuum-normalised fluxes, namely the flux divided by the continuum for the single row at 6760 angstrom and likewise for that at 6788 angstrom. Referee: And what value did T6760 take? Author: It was 0.316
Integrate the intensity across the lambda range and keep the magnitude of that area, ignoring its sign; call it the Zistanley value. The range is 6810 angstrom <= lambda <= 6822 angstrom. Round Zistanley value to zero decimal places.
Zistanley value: 132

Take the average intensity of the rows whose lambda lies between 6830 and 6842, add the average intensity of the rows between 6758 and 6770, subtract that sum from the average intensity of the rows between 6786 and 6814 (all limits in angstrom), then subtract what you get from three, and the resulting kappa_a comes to 13.9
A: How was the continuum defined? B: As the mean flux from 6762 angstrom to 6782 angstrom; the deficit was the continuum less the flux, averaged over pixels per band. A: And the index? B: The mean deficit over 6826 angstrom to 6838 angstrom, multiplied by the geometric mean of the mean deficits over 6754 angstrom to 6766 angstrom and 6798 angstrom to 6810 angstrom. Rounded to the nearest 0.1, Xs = -0.9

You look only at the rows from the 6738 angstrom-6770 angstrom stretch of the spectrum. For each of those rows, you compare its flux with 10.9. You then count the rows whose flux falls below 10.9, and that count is 6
